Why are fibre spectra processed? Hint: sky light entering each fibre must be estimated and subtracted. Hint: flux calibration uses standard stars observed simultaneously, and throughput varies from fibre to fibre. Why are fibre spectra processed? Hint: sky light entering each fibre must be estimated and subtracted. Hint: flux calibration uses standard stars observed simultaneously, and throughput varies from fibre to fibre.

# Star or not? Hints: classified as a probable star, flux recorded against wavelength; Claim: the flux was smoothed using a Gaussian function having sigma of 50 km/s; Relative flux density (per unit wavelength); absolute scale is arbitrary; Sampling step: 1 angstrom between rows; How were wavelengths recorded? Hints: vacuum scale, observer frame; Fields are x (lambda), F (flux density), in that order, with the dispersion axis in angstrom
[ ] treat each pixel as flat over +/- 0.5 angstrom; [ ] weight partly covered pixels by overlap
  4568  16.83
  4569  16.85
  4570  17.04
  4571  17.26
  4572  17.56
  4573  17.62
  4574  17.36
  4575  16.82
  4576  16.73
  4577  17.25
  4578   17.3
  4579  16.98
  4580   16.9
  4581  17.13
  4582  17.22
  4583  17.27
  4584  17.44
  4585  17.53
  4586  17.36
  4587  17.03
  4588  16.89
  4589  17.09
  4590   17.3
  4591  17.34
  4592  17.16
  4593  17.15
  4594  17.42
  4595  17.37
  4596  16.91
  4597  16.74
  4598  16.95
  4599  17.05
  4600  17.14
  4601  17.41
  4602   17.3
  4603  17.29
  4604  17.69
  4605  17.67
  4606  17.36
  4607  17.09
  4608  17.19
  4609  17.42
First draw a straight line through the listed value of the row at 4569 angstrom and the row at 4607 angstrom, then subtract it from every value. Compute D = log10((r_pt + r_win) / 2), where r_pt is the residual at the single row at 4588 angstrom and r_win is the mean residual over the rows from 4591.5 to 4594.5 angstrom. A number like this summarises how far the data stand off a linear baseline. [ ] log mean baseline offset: -1.1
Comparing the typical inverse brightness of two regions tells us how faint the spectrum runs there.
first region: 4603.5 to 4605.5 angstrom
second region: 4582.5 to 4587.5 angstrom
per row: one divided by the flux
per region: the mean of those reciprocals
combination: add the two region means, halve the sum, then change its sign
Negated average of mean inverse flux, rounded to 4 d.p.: -0.0571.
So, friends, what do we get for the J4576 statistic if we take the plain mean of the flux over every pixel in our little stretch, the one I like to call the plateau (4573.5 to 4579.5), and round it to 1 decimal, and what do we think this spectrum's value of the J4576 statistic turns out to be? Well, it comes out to 17.1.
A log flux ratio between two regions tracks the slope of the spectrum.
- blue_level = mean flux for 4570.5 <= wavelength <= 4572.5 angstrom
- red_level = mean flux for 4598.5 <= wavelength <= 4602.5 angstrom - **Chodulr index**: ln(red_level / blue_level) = -0.011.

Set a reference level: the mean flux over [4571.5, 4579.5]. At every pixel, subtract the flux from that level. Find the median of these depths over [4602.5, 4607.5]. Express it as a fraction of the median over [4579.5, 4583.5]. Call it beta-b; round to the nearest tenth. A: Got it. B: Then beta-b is -5.7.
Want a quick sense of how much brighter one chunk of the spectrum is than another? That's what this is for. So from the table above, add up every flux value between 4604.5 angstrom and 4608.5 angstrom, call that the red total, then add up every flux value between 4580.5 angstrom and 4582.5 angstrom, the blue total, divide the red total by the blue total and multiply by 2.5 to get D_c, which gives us 5.0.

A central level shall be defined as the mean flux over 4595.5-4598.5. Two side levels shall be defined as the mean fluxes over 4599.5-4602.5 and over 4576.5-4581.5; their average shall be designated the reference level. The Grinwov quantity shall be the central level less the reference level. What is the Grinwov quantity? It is -0.33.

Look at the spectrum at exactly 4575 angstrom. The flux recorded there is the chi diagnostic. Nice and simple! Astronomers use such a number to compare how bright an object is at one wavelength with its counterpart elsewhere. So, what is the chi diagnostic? 16.82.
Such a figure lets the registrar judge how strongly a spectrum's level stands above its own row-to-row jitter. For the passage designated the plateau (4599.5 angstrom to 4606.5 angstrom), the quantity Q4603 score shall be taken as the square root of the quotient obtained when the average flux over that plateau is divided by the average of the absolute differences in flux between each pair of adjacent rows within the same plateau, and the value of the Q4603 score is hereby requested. 9.7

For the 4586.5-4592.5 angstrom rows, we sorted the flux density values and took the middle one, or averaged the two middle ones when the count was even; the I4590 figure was 17.1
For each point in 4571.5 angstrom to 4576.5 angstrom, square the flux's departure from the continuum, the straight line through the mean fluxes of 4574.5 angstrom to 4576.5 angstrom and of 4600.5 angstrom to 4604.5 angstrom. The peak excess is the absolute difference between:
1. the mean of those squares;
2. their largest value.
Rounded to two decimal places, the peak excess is 0.43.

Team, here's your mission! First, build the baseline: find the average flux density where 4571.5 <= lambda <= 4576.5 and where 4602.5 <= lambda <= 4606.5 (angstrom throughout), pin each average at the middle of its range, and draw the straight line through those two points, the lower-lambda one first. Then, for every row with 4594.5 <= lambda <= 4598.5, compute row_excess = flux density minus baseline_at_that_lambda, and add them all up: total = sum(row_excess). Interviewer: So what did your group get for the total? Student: -1.7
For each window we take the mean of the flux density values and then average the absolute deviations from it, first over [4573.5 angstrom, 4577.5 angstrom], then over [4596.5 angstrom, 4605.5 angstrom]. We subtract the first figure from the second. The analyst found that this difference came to -0.017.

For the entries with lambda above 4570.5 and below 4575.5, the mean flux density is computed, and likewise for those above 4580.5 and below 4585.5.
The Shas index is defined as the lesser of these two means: 17.3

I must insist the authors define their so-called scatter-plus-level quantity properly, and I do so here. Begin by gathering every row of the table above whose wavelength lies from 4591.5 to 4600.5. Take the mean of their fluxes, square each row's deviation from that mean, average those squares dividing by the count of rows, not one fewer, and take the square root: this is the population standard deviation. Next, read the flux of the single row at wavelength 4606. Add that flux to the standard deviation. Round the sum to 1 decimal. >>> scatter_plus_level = 17.6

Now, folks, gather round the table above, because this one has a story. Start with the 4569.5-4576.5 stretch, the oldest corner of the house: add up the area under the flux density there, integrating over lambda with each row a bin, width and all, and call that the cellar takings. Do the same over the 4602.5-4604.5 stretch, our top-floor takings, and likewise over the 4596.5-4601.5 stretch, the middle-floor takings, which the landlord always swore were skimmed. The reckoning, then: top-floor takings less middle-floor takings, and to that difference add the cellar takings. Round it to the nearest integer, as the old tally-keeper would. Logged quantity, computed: 70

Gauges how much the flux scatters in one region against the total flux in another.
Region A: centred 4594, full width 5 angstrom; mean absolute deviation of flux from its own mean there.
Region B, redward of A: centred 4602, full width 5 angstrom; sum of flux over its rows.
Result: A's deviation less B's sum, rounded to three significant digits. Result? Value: -86.7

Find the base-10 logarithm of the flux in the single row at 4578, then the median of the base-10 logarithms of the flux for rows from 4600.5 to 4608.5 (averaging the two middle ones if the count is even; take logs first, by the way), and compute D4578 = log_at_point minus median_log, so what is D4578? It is -0.0008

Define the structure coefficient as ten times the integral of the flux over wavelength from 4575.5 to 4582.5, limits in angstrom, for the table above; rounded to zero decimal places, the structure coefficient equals 1195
